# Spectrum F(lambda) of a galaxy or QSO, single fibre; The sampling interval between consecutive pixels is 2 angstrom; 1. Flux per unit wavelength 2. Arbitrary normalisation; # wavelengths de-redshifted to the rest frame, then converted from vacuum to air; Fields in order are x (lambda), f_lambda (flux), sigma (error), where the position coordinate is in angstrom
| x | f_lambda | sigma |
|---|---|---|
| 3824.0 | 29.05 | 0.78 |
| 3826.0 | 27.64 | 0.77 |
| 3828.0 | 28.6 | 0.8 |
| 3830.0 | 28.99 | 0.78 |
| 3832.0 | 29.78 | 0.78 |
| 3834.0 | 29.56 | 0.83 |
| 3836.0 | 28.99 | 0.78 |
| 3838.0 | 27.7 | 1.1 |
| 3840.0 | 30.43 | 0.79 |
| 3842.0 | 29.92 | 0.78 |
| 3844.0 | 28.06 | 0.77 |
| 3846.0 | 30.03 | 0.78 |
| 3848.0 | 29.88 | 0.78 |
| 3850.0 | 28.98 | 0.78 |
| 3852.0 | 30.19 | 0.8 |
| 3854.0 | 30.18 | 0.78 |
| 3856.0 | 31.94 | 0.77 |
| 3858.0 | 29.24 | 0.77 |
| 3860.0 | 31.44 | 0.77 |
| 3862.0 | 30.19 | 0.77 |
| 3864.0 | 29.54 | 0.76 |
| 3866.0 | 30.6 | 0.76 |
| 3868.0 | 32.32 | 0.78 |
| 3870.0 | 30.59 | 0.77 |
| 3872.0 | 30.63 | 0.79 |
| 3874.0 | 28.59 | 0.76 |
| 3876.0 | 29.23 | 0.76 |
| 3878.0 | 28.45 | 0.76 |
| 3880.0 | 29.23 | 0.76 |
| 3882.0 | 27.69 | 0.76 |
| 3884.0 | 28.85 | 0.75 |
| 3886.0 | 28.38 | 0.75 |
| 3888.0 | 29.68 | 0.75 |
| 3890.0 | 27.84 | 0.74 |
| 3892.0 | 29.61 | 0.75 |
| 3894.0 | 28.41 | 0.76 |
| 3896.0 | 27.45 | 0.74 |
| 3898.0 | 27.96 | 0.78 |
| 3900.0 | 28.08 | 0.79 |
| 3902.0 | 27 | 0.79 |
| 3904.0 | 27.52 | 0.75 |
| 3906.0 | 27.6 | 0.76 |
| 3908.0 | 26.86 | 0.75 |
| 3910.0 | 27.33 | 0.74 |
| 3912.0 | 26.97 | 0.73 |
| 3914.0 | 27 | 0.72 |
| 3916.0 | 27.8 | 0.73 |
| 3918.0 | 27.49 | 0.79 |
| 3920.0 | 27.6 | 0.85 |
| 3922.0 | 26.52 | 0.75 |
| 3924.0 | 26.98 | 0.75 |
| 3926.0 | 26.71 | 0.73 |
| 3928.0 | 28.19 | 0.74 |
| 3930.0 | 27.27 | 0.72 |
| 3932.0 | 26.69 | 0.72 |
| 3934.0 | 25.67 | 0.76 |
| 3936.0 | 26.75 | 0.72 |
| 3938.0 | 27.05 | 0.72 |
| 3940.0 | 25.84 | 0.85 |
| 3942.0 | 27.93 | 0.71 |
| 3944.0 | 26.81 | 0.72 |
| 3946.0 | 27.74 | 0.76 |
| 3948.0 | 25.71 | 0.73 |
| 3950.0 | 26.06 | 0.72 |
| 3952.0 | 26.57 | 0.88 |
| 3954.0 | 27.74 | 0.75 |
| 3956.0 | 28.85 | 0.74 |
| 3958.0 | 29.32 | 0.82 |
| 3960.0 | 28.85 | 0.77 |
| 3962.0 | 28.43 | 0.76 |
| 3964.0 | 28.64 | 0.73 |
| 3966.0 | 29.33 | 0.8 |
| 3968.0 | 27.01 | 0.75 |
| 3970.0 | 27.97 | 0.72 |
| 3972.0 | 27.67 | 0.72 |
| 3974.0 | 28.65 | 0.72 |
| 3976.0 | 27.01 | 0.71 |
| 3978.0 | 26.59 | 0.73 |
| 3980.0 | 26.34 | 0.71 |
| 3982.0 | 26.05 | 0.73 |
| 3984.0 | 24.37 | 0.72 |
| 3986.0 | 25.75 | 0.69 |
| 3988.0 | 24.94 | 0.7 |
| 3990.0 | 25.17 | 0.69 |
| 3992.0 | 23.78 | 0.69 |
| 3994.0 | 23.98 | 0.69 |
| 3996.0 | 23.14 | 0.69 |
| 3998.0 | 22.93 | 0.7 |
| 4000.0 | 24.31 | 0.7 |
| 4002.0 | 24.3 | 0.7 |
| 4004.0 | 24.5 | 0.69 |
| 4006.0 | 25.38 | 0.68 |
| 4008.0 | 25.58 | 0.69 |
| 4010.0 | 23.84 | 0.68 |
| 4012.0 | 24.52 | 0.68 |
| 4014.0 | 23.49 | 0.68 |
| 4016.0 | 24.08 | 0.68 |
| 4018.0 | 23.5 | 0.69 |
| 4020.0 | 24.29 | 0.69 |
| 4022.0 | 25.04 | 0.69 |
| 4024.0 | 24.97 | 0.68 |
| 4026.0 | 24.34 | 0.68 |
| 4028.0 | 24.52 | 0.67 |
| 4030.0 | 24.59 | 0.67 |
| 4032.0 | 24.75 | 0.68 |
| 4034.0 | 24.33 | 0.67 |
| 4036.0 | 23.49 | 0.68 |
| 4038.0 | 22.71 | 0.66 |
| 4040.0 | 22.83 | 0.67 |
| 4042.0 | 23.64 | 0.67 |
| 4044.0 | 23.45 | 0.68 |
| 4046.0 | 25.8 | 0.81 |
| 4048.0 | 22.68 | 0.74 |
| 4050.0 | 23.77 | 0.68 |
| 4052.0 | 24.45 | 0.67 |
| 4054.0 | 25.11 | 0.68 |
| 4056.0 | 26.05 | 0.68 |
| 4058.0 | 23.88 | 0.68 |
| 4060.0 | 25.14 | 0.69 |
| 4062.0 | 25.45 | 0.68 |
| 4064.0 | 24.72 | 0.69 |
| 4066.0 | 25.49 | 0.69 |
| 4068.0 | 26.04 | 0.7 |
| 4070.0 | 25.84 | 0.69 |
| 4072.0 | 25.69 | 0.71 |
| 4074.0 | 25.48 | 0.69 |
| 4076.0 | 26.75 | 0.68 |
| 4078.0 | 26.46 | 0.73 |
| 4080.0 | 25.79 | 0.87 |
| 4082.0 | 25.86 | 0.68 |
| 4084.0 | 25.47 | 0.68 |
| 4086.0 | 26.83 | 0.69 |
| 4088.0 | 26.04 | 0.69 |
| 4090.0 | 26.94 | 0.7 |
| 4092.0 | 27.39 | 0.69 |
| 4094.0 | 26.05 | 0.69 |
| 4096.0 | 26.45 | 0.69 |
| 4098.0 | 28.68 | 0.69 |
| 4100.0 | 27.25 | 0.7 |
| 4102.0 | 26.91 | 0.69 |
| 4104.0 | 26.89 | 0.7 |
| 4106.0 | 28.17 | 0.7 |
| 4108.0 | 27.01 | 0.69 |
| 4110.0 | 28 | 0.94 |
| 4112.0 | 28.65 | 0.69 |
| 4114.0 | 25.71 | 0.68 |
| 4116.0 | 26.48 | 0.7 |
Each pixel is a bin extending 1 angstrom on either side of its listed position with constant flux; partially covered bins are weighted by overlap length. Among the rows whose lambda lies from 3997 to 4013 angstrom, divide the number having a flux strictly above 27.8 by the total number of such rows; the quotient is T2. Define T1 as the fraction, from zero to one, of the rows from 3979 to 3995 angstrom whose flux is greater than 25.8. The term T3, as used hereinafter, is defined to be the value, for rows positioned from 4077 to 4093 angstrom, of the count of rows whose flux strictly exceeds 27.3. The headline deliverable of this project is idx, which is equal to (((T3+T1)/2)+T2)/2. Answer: 0.31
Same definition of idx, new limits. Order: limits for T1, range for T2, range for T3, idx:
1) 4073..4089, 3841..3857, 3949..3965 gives 2.16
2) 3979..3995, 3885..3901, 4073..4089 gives 0.50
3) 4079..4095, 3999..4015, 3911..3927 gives 0.94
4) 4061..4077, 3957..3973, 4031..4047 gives 0.47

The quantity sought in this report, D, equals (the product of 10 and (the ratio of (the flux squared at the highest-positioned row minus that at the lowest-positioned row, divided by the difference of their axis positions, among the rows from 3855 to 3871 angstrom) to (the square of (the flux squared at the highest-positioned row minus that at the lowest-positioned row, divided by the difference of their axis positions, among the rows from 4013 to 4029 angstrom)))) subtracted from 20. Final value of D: 24.8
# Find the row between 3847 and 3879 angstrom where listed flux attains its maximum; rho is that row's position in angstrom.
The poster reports 3868.0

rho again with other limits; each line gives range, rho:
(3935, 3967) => 3966.0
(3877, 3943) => 3888.0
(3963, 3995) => 3966.0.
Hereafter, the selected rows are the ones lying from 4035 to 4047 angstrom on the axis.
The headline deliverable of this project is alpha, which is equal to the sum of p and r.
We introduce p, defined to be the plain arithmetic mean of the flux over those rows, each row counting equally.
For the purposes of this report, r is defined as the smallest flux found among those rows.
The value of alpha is 46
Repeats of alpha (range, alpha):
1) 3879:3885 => 56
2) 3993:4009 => 47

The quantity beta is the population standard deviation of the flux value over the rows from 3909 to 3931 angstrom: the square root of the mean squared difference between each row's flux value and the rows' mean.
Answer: 0.5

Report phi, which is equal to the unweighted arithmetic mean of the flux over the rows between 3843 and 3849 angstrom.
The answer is 29.3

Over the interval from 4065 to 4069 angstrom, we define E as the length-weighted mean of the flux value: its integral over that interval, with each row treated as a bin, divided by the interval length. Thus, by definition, 25.8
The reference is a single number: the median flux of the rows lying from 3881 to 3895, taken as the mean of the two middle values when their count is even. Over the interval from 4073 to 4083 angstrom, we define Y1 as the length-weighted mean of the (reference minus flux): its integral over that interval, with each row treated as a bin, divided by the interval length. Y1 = 2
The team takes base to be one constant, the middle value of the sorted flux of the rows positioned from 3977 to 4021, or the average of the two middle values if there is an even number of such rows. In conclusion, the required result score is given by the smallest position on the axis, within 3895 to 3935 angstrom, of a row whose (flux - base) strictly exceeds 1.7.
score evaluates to 3896.0 angstrom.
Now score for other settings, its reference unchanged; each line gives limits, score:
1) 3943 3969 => 3944.0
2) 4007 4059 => 4056.0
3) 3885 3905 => 3886.0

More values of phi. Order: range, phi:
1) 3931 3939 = 26.5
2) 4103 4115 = 27.4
